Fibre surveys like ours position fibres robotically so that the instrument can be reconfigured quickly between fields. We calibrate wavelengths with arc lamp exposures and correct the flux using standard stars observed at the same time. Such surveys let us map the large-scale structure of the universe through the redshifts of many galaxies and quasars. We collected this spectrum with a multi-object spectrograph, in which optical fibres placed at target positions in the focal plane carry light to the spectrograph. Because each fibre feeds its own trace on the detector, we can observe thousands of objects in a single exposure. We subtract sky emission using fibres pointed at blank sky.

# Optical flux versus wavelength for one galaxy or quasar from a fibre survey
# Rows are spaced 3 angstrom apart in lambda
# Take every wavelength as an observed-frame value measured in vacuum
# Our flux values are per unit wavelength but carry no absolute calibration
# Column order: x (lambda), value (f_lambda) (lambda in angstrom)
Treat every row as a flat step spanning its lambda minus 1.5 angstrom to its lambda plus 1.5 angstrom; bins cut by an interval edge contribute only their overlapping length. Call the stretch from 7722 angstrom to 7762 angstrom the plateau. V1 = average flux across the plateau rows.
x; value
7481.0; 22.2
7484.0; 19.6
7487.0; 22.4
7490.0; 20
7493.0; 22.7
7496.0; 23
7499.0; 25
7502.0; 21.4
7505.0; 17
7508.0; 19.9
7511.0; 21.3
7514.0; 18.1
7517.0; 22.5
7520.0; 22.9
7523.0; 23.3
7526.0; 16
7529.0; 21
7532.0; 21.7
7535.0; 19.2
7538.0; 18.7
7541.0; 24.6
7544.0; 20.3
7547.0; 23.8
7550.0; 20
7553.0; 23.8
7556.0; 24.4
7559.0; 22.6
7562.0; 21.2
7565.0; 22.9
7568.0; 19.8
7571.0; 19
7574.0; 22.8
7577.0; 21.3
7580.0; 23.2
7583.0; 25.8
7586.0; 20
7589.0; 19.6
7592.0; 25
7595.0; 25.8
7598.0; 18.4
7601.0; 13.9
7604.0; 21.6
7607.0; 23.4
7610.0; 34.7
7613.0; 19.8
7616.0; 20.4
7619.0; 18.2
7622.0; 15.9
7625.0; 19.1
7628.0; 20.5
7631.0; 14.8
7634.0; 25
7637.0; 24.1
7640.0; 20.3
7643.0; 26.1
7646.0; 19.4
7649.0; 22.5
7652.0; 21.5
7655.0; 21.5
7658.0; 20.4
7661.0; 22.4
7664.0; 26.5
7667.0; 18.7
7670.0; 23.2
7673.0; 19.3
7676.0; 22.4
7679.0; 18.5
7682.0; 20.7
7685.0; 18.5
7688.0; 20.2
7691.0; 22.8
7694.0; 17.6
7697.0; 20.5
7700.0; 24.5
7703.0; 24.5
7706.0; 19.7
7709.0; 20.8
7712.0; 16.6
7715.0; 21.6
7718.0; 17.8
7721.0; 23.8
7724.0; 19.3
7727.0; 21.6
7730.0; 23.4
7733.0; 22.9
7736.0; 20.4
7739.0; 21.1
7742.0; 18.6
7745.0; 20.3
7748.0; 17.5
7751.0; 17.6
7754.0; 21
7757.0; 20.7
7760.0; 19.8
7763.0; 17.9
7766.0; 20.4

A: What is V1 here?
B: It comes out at 20.3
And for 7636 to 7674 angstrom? 22.0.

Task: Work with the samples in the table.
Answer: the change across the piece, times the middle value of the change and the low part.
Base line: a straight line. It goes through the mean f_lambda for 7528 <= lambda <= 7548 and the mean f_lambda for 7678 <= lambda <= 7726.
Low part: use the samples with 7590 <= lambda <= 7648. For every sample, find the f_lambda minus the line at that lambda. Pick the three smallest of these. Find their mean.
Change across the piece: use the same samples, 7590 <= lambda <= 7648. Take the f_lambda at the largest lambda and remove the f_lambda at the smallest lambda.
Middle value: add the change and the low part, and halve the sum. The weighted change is 32.6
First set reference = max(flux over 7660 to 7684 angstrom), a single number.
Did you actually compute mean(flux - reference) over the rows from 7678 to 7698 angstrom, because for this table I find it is -6.7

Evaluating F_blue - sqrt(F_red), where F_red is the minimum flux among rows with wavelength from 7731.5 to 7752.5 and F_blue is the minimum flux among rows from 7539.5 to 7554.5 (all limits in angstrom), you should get 16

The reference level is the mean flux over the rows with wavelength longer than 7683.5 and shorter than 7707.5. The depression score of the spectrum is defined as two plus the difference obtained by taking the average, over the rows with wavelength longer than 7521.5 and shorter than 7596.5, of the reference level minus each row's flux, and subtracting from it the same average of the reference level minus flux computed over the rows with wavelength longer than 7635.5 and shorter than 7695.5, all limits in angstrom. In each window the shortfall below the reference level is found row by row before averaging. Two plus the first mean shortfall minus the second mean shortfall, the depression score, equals 1.5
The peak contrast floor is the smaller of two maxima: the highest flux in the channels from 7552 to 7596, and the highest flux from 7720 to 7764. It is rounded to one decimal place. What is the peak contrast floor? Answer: 23.8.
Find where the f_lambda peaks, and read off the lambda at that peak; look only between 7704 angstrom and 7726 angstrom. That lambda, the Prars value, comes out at 7721.0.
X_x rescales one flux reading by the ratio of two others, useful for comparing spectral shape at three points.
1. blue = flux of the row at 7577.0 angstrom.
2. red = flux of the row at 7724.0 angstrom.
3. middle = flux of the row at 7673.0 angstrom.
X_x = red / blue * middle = 17.5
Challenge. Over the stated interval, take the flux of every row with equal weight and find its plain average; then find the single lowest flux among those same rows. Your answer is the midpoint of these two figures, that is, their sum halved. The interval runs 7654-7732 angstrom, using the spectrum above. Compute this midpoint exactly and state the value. 18.82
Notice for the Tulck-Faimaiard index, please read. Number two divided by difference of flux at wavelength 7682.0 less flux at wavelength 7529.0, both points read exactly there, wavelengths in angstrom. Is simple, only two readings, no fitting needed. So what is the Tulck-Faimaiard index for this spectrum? -6.7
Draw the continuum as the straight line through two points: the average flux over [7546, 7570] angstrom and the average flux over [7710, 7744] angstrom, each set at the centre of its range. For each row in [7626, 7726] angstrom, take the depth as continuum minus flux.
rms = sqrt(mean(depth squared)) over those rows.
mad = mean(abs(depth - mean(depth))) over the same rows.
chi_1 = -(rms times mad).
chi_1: -5.7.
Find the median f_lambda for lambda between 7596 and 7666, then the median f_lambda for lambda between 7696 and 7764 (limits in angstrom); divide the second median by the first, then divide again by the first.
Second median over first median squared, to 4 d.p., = 0.0488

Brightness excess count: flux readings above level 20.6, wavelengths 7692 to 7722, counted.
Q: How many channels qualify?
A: 5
